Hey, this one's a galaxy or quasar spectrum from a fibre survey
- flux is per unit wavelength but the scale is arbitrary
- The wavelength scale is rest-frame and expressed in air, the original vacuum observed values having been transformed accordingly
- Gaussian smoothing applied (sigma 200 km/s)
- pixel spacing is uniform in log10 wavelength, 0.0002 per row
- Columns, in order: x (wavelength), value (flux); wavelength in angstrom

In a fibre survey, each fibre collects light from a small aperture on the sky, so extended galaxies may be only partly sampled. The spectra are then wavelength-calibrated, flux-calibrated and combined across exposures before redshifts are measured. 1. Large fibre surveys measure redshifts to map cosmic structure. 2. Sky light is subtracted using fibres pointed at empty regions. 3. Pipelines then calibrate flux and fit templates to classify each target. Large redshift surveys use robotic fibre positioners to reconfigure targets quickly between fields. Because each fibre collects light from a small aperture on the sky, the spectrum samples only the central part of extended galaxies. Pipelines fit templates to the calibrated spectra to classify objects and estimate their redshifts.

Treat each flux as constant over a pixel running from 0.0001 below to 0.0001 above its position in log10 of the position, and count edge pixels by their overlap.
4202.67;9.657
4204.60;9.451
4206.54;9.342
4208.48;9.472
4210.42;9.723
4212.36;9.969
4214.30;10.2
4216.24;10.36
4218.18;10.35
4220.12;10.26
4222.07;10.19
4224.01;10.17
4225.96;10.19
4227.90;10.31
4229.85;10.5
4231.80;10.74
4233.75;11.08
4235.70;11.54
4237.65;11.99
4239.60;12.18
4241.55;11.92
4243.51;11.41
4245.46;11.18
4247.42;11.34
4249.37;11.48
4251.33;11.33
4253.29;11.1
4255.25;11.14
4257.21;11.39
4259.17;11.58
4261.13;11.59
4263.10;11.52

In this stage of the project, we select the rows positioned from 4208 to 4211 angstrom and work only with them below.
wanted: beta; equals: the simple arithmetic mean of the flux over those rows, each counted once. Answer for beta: 9.6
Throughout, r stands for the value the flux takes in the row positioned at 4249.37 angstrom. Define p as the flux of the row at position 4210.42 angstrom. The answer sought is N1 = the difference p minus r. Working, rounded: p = 9.723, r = 11.48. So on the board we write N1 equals -1.8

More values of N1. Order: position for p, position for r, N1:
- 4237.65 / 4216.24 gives 1.6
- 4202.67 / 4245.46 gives -1.5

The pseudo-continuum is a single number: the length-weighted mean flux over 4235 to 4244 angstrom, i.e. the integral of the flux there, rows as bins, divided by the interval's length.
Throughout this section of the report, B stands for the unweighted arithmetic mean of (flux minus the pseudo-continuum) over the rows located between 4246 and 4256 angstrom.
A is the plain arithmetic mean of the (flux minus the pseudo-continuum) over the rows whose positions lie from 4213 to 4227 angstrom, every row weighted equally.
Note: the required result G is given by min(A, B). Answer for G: -1.59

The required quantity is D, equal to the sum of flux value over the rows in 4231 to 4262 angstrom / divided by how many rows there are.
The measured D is 11.4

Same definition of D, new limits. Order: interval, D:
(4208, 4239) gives 10.4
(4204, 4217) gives 9.8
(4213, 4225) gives 10.3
